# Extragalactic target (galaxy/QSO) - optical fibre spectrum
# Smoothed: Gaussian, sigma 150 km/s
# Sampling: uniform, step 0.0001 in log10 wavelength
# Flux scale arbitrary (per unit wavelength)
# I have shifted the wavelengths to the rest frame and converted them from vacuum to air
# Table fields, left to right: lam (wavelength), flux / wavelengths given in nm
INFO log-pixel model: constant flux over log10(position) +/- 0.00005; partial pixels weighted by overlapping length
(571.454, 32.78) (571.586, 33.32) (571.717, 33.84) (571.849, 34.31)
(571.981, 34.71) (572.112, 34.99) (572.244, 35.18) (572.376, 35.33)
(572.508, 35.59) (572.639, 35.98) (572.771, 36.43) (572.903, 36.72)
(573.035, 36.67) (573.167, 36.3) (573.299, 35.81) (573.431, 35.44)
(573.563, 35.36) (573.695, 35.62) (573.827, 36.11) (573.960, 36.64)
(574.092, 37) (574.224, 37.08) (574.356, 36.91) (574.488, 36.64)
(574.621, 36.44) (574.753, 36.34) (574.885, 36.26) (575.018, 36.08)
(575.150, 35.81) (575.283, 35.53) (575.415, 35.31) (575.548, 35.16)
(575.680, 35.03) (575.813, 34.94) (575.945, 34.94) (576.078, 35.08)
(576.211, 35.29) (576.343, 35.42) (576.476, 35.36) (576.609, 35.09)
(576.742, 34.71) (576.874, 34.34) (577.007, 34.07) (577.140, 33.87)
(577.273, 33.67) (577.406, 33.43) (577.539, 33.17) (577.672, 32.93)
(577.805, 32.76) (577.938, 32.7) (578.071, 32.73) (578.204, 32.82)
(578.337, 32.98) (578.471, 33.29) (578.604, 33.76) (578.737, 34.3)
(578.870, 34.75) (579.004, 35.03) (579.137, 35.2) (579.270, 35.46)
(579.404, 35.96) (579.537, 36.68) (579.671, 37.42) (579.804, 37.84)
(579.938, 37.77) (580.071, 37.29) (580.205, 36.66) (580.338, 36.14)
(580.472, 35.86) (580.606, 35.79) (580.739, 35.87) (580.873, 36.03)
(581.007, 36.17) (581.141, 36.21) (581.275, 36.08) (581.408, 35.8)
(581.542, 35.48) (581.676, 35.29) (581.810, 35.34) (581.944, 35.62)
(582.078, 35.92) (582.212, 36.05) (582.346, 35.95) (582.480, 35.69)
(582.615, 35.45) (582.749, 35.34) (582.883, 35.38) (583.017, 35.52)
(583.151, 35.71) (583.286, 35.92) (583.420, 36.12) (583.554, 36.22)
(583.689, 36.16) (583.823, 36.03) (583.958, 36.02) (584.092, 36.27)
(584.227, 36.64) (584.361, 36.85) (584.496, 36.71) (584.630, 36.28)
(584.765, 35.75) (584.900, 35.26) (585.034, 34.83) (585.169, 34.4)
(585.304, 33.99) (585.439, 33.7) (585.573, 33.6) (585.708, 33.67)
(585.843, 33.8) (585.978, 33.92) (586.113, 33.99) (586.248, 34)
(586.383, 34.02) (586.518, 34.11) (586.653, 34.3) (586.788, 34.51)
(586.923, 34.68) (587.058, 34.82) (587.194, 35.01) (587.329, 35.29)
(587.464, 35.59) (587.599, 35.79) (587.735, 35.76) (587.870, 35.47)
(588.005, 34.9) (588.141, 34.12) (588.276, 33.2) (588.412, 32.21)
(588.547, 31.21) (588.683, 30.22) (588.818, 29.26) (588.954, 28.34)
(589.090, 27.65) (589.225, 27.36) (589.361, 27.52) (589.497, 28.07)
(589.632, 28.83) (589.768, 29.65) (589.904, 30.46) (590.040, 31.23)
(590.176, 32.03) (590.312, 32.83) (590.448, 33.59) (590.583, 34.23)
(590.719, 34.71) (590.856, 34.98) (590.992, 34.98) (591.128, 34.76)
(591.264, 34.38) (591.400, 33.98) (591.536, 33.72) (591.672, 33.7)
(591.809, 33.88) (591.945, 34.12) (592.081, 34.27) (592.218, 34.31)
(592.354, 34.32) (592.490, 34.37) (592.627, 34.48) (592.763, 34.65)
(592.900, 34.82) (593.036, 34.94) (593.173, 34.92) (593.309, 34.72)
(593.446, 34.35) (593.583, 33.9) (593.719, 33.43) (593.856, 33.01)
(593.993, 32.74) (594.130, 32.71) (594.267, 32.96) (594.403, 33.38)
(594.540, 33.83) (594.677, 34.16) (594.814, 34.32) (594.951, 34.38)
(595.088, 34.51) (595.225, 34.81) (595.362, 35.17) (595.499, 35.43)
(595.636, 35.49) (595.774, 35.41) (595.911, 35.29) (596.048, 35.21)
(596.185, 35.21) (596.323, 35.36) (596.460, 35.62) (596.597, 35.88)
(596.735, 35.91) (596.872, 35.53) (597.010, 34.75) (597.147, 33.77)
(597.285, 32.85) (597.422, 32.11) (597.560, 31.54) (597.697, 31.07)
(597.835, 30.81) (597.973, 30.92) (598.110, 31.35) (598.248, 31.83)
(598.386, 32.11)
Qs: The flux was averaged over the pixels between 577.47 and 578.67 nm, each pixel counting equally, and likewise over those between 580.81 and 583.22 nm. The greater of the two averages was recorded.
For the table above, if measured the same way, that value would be 35.7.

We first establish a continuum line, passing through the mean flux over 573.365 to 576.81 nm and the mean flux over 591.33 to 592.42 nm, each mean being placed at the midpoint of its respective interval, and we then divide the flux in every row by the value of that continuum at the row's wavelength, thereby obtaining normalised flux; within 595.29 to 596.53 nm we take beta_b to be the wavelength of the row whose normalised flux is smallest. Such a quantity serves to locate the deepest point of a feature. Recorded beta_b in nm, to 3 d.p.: 595.362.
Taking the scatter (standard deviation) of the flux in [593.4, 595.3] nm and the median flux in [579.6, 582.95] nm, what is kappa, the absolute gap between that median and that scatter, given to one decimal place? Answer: 35.2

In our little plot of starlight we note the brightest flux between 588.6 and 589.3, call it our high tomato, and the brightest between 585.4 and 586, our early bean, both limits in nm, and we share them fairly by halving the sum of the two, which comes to 32.1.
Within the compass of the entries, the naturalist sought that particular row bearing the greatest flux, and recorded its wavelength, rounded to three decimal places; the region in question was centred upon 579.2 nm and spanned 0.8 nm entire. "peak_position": 579.537 nm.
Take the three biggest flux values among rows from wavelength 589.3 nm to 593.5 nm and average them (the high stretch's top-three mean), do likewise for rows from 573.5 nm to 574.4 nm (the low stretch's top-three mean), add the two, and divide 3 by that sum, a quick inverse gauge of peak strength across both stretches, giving 0.0417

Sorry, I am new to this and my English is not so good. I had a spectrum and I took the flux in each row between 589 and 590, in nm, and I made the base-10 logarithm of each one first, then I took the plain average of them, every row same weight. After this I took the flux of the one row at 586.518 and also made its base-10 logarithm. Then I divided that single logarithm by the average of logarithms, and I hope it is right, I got 1.05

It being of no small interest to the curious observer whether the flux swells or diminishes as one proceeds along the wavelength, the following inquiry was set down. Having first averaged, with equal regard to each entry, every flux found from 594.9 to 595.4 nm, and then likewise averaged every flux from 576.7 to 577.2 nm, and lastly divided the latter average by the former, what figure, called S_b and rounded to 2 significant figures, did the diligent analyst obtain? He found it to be 0.99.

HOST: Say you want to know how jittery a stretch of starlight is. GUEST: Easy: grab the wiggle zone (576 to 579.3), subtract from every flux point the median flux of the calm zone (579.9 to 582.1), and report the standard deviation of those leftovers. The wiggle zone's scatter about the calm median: 1.0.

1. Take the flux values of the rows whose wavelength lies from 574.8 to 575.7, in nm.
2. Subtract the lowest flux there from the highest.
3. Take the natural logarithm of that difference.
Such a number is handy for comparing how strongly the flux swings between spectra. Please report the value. 0.2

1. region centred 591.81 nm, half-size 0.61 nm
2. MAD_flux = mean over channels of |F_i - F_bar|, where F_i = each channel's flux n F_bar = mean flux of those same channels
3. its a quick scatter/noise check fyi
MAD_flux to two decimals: 0.23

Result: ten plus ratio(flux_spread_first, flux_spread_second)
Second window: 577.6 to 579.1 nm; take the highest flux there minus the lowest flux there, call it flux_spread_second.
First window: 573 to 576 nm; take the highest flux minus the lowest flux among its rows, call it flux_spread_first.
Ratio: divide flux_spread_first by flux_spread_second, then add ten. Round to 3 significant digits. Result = 10.9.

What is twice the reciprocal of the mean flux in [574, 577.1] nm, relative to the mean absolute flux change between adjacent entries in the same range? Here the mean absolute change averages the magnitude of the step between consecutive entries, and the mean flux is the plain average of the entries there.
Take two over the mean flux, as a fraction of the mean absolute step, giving 0.31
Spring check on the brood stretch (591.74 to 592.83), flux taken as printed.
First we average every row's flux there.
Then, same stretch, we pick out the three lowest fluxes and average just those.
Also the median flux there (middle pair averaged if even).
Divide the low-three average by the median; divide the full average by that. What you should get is 34.5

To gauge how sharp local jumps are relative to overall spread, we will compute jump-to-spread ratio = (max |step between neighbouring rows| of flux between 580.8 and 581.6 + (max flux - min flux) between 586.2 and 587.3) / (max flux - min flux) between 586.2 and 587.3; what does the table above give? 1.32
